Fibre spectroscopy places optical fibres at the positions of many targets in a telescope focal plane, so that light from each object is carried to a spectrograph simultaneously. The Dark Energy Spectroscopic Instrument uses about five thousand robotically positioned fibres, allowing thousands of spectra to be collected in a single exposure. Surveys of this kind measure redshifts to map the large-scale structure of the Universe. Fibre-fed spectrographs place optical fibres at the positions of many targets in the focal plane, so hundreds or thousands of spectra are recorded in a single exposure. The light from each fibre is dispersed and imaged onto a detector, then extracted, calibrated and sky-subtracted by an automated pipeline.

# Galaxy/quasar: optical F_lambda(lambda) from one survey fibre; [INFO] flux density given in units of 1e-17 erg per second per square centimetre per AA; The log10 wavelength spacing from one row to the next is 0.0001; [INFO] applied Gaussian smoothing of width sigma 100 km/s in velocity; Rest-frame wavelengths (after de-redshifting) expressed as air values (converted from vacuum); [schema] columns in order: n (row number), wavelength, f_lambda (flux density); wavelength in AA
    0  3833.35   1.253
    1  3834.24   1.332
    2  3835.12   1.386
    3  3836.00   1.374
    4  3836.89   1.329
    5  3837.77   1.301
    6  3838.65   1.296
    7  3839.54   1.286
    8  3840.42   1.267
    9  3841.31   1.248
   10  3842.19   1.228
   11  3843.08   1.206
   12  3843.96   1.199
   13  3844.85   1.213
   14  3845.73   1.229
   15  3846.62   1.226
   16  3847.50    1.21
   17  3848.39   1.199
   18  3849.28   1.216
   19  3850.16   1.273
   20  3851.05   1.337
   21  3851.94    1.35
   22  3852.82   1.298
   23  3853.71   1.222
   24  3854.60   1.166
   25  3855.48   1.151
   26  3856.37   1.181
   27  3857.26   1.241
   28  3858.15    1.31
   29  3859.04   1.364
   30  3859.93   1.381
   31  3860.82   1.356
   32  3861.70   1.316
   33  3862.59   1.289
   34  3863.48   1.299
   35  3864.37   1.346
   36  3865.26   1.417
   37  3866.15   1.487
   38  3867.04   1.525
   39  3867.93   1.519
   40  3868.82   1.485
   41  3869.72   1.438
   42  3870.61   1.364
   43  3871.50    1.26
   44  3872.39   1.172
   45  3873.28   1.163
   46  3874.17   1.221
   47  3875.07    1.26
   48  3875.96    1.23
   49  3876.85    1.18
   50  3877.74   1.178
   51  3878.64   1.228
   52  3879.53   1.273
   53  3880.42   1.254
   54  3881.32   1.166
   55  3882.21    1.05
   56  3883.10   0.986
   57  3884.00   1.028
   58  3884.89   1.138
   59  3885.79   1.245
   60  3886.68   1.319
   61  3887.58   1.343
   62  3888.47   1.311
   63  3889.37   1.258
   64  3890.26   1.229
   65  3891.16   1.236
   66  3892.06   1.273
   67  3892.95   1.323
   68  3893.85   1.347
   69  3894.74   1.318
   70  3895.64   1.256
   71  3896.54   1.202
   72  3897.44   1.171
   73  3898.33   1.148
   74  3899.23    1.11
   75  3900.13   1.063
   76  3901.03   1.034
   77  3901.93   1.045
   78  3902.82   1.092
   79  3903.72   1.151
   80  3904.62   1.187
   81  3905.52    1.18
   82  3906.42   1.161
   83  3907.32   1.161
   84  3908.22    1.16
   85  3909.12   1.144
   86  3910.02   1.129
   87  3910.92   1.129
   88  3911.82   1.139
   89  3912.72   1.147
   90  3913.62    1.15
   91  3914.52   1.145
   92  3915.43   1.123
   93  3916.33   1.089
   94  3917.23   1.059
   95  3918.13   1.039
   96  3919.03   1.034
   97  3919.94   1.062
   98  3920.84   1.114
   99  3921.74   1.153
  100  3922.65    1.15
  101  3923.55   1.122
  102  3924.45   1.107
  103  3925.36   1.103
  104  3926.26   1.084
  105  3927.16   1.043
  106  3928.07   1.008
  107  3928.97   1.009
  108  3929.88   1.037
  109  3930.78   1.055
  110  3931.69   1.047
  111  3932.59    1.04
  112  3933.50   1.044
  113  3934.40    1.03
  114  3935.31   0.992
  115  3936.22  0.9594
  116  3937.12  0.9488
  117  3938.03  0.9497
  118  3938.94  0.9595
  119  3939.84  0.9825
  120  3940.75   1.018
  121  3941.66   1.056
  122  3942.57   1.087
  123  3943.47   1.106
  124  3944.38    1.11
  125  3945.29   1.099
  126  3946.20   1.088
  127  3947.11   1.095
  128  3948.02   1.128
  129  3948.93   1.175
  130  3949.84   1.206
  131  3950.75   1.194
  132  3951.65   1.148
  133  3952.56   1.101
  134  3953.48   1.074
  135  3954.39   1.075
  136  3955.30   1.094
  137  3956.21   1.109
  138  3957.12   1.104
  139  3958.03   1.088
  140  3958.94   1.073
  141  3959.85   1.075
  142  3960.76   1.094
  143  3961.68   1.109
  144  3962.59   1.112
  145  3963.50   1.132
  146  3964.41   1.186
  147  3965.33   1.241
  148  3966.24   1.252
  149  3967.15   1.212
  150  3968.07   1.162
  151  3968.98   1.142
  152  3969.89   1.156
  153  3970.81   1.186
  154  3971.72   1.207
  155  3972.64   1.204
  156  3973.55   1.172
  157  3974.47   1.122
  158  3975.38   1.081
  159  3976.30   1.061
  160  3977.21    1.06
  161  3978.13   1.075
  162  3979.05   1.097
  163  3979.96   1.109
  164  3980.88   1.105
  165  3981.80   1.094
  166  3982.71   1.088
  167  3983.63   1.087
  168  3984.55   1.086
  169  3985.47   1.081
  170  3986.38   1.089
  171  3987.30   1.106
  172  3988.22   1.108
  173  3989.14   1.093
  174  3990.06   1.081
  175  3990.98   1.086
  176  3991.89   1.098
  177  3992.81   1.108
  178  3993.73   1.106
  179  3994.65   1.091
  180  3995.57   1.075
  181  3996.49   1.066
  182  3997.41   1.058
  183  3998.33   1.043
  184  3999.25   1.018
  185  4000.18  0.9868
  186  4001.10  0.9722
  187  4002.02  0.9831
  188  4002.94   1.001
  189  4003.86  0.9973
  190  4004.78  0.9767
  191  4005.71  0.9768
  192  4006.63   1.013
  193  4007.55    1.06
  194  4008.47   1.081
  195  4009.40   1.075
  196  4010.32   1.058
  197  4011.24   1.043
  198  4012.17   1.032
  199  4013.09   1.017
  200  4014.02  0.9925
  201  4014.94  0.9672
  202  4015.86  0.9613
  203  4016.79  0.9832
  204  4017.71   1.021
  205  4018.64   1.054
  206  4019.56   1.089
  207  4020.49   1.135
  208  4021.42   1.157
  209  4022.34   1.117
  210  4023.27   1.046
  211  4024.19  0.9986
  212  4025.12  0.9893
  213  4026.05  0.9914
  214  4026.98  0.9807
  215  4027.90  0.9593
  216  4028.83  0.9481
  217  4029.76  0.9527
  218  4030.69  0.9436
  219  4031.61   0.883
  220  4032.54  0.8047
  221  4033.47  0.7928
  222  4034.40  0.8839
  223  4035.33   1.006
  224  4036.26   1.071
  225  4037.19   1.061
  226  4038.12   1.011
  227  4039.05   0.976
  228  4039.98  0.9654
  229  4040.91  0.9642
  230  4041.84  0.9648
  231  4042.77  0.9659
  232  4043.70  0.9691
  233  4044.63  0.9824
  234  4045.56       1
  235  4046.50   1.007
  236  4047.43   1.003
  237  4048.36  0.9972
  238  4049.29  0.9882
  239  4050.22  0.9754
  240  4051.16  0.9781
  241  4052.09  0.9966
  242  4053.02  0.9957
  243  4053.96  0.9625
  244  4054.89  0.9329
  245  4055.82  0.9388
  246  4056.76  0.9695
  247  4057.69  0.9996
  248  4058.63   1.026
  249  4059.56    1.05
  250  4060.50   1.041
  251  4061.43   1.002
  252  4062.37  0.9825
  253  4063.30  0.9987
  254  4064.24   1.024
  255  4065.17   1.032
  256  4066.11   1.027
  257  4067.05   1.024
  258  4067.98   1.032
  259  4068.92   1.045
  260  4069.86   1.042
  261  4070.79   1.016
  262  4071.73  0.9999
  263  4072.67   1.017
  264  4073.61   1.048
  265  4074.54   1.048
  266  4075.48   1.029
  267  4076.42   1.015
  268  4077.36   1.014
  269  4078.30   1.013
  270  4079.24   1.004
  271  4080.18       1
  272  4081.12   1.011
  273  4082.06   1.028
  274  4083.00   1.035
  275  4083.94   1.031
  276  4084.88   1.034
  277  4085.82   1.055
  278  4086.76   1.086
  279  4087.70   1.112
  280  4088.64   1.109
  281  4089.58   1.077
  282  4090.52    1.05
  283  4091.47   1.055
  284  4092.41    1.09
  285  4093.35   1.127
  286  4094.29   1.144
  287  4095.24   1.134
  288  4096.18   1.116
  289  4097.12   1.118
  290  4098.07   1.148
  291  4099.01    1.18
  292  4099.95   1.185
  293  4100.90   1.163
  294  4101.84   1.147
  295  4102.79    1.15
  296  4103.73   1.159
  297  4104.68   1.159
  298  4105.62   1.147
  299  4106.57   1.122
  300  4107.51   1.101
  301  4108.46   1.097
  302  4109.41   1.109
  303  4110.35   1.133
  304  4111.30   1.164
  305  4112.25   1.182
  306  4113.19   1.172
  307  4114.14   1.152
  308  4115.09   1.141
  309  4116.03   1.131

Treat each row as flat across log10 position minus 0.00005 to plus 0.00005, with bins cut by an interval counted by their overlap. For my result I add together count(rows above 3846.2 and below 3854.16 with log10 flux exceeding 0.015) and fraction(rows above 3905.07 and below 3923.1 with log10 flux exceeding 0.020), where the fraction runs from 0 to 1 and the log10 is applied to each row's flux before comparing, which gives 10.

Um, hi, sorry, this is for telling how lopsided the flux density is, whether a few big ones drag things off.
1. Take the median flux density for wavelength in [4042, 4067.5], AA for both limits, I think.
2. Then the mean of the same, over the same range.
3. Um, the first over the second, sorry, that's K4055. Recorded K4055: 1.00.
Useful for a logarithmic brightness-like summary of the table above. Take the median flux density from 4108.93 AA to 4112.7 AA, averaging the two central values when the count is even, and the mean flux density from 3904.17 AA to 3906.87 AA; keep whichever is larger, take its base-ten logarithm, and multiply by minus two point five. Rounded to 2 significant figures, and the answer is -0.18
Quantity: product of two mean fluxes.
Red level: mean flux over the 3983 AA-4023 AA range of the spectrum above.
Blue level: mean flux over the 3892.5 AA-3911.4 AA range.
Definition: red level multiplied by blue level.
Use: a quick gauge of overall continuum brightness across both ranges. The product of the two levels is 1.23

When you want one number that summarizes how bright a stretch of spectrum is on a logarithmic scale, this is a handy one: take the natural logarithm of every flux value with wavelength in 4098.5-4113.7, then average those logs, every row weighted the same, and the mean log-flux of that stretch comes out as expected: 0.14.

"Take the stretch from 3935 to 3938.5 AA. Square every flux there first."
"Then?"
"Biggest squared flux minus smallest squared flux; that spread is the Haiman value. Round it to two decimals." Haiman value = 0.08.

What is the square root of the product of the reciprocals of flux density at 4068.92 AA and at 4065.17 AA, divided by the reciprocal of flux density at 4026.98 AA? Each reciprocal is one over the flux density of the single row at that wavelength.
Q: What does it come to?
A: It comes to 0.94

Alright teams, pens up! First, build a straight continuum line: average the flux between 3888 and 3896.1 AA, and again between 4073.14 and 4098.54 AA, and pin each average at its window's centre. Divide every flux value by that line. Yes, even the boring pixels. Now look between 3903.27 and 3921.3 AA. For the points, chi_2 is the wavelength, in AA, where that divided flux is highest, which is 3904.62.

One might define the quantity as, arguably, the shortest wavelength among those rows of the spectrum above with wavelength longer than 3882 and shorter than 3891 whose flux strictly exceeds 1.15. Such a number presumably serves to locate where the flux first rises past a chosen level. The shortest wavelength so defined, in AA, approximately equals 3885.79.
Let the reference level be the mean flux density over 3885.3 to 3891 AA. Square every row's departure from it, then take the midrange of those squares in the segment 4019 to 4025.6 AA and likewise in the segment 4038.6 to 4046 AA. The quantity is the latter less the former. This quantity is 0.04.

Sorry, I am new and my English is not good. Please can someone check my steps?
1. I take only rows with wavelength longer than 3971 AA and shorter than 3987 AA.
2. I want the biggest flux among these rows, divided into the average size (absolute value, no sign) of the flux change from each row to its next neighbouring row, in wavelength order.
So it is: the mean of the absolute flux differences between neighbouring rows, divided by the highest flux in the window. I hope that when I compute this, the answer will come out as 0.012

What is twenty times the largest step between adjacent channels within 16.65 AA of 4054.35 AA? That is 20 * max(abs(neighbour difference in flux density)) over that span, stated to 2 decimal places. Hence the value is 0.78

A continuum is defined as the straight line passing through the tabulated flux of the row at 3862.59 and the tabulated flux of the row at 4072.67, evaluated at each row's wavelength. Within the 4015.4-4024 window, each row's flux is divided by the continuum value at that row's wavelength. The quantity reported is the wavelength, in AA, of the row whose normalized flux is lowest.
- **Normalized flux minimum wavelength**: 4015.86 AA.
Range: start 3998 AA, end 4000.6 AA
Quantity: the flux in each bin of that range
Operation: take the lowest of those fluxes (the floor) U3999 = 0.9868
